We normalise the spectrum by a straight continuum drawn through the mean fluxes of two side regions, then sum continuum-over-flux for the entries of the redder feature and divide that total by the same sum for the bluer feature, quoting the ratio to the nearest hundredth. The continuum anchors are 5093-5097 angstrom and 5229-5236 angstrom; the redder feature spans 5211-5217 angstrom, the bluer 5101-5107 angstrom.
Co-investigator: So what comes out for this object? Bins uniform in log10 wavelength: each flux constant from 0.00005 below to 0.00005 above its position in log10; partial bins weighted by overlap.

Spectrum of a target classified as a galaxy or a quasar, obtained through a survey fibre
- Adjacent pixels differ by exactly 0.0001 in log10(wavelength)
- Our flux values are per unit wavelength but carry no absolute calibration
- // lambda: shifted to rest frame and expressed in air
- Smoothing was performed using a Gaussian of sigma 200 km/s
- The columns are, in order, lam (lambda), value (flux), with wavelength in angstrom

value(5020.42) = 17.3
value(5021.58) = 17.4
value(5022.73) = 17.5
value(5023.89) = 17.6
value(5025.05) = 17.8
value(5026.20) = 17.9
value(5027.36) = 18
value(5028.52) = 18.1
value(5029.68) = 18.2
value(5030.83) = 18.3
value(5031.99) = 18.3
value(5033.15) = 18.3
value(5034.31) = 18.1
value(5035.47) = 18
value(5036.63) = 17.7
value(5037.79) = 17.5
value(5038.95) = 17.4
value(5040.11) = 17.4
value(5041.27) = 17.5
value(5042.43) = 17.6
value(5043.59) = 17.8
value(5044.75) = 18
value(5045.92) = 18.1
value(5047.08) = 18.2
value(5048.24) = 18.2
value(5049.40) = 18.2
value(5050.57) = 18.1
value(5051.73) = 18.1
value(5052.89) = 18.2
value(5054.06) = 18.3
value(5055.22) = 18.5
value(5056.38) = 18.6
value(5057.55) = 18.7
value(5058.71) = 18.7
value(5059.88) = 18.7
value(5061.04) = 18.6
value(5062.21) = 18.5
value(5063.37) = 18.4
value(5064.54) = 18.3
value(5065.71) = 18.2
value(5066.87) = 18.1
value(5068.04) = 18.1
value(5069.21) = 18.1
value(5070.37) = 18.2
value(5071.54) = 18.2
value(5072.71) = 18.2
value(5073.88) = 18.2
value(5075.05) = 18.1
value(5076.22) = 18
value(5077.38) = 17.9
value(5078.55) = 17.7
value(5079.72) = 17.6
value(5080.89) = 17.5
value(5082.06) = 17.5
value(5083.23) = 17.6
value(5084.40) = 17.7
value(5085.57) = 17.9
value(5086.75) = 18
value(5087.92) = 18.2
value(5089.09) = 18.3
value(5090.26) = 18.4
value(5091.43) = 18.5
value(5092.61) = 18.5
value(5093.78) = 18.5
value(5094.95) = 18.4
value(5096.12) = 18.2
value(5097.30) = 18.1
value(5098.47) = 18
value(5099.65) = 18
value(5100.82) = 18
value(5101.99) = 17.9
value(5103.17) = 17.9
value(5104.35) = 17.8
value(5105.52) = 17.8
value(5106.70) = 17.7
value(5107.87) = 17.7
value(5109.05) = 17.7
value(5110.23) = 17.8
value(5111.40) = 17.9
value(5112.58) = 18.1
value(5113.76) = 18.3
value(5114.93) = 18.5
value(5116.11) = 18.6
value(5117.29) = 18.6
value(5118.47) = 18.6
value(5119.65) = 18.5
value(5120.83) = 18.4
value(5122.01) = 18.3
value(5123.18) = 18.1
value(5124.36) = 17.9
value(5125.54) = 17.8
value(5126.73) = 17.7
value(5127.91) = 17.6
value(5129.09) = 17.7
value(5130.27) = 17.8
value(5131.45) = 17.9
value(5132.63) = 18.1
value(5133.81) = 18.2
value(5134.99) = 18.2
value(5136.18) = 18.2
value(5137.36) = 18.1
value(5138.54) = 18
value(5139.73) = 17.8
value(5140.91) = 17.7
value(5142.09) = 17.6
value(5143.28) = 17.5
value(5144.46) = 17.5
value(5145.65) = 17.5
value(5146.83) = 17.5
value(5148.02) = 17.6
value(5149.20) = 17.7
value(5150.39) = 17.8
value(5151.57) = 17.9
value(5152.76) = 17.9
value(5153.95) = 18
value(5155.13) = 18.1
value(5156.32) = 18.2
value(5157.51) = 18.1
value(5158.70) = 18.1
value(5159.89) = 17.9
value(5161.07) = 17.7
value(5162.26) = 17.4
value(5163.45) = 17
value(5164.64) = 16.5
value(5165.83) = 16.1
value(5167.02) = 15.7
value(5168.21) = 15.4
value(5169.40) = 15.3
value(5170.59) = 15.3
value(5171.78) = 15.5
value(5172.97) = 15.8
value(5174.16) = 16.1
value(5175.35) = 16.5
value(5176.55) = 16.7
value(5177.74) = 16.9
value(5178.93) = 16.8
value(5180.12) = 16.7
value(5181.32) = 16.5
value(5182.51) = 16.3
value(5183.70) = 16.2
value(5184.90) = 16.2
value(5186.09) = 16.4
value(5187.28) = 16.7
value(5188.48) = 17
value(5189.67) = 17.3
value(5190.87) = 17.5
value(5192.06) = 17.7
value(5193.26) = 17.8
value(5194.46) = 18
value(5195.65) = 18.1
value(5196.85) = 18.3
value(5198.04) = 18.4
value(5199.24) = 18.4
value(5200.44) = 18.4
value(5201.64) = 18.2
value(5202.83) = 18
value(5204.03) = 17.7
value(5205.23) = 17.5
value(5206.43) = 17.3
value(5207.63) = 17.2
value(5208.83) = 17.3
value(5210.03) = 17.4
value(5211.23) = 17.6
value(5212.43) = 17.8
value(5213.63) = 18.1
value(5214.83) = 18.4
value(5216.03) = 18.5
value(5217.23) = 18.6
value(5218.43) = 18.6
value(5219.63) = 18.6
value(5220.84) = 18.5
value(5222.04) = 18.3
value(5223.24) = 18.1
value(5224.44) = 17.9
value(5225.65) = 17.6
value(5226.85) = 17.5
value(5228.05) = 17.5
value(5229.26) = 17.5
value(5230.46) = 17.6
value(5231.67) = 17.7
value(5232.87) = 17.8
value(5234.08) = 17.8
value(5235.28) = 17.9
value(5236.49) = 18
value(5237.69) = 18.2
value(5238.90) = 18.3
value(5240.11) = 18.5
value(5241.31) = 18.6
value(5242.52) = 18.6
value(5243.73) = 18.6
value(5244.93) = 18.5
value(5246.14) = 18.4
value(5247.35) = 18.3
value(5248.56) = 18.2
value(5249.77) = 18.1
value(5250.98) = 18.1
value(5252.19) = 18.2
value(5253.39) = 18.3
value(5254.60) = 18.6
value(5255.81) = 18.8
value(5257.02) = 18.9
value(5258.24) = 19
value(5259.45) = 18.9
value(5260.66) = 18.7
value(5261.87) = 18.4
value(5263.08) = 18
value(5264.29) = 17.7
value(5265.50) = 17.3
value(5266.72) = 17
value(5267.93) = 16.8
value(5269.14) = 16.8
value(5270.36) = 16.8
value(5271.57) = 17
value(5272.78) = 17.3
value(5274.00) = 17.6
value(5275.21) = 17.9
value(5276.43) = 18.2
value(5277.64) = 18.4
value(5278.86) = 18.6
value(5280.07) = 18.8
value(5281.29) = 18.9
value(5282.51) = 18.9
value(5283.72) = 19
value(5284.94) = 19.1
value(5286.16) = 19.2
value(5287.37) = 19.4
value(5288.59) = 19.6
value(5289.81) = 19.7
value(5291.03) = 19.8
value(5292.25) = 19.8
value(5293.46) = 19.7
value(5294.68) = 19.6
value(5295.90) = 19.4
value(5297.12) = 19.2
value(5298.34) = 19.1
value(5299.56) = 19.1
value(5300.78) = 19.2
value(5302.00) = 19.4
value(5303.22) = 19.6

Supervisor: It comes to 0.96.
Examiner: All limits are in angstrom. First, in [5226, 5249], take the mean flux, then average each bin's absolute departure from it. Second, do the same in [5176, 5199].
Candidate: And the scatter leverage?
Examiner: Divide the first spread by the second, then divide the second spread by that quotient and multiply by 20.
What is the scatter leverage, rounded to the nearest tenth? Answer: 22.6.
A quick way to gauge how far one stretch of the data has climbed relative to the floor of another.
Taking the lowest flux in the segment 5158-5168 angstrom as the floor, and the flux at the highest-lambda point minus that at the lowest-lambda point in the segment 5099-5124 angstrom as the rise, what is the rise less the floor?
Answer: -15.6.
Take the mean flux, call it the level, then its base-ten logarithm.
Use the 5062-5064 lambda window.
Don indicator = 1.266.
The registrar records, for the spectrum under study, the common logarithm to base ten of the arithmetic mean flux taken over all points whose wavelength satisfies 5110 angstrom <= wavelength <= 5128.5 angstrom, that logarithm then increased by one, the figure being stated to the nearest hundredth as 2.26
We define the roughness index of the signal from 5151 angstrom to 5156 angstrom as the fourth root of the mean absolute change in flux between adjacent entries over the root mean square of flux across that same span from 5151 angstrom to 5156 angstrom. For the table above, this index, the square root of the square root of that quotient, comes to 0.25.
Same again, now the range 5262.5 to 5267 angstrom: 0.37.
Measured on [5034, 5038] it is 0.33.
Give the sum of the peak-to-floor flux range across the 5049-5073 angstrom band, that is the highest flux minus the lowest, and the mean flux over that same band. 18.9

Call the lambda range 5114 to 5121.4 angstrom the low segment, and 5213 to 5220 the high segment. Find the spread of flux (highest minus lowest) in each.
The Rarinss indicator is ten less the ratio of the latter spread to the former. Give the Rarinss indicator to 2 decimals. 7.50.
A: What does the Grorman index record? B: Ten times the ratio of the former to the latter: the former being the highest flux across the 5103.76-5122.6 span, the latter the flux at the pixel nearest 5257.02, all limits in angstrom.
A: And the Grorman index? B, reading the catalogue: 9.8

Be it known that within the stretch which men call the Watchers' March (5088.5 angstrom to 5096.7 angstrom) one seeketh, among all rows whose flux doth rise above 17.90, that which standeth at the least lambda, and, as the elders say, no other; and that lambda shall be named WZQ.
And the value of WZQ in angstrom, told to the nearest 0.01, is 5089.09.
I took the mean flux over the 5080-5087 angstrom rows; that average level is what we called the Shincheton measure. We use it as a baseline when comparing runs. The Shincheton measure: 17.7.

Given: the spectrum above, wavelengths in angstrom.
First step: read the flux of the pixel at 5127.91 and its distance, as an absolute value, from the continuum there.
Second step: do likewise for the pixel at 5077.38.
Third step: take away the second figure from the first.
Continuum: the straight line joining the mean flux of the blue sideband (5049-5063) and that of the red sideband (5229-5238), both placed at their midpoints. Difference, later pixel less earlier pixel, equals 0.1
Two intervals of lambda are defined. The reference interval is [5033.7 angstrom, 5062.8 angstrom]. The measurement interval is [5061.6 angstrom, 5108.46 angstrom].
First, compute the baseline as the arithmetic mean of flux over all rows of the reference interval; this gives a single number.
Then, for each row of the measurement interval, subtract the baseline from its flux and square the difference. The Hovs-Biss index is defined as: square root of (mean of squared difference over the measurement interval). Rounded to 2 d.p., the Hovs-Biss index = 0.29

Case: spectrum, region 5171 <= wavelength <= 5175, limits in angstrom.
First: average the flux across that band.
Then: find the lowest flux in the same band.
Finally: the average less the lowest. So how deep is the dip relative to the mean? 0.3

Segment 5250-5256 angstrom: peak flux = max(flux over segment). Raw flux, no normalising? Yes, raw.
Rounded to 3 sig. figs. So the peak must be 18.8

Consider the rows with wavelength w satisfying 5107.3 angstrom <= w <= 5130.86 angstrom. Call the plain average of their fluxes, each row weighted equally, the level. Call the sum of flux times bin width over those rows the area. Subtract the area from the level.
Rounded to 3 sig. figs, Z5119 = -408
